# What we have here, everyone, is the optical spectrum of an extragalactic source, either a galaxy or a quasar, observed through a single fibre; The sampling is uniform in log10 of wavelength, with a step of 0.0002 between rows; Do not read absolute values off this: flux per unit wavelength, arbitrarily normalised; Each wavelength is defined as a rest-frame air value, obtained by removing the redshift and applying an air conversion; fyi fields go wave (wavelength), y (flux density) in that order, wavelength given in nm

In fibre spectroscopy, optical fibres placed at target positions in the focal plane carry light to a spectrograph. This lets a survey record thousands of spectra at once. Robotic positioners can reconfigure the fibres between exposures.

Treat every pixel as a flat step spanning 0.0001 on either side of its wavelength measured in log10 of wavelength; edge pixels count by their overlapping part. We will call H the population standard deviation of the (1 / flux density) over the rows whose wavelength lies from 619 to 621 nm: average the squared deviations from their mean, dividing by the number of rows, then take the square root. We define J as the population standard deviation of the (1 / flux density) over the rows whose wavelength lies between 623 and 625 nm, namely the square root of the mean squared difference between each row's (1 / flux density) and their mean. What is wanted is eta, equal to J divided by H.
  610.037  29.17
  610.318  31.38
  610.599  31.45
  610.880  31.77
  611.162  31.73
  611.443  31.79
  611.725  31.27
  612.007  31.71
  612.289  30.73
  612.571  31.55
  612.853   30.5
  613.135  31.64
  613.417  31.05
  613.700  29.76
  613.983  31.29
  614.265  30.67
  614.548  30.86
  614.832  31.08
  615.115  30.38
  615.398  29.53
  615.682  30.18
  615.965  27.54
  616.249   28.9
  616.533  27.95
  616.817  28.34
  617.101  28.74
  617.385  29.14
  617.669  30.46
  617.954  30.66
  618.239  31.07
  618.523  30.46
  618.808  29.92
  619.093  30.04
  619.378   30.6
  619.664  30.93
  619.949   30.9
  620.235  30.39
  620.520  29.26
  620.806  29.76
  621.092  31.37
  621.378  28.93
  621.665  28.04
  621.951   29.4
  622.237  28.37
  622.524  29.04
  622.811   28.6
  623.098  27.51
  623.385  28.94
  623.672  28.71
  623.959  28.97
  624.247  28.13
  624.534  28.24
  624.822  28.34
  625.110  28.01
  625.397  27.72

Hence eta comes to 0.95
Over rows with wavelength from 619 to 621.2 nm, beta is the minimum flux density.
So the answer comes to 29.26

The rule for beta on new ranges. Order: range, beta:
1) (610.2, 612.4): 30.73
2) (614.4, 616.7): 27.54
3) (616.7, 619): 28.34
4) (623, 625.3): 27.51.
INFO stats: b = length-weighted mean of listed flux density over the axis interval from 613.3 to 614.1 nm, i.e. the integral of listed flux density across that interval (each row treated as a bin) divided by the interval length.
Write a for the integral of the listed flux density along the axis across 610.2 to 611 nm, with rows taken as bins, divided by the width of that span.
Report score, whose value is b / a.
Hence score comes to 0.97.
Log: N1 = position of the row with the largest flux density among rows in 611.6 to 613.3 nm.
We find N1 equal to 612.007 nm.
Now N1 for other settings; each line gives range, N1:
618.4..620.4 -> 619.664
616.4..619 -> 618.239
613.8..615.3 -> 613.983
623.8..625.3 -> 623.959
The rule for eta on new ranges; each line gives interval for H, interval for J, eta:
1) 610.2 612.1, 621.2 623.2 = 3.72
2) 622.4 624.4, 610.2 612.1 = 0.31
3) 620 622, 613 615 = 0.52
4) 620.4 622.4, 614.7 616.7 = 1.24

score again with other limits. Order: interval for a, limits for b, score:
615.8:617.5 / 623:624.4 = 1.00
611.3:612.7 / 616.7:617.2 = 0.91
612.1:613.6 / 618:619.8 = 0.98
